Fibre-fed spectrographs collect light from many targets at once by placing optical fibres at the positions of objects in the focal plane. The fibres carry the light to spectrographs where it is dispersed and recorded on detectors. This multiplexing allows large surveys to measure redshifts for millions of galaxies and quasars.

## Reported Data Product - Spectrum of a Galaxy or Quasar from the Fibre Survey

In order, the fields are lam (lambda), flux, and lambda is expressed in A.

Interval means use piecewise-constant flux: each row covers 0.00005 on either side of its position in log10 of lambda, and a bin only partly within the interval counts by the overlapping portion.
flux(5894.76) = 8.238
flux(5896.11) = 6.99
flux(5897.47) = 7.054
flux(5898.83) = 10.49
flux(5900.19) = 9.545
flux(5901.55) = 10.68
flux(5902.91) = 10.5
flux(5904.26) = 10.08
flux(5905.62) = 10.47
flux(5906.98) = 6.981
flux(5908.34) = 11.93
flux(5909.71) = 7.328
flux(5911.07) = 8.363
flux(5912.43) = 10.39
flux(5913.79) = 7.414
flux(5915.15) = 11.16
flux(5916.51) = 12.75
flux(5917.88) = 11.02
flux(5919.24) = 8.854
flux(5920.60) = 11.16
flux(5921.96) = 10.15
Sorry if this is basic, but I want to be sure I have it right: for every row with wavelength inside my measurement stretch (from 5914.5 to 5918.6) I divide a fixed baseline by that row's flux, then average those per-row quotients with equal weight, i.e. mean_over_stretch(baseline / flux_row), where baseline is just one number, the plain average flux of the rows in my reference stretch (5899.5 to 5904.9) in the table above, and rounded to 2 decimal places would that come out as 0.88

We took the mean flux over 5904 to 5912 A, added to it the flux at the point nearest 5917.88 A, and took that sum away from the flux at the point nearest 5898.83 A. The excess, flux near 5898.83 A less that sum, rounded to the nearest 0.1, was -9.7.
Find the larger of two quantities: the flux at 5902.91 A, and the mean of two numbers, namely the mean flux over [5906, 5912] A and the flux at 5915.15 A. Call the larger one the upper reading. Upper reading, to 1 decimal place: 10.5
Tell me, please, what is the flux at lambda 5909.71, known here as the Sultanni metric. 7.328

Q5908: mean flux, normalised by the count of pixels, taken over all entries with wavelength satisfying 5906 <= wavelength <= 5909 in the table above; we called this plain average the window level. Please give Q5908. 9.5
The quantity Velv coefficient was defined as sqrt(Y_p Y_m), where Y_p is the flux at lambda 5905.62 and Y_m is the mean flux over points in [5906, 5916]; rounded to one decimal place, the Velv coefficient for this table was 9.8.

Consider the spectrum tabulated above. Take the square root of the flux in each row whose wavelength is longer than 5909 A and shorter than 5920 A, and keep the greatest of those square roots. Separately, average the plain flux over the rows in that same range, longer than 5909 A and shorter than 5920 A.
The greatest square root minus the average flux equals -6.1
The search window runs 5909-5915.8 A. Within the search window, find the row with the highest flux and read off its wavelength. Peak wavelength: 5915.15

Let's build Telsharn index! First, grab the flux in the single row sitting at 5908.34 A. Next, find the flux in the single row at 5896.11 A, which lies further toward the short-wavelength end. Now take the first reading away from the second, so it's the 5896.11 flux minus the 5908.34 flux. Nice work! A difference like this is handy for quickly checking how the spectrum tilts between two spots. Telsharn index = -4.9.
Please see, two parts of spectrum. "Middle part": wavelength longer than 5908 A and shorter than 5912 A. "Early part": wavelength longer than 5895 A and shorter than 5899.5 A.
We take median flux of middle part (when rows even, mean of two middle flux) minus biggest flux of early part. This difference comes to -2.1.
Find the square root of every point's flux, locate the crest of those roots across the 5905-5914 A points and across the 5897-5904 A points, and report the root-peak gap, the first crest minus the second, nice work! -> 0.19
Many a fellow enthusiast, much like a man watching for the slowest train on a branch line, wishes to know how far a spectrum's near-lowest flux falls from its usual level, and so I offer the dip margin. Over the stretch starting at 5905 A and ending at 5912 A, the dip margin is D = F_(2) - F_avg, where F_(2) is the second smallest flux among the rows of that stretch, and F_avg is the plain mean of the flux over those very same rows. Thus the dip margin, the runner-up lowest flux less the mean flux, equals -1.7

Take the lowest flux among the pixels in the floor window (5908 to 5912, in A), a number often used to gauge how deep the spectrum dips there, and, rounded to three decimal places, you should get 7.328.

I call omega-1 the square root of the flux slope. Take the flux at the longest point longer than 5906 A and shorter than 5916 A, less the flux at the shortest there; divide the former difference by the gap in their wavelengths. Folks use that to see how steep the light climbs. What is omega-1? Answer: 0.715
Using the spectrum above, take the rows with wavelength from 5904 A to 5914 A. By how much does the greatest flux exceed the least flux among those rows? 4.9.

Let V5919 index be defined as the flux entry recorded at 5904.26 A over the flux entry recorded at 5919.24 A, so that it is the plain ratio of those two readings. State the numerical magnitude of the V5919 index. 1.1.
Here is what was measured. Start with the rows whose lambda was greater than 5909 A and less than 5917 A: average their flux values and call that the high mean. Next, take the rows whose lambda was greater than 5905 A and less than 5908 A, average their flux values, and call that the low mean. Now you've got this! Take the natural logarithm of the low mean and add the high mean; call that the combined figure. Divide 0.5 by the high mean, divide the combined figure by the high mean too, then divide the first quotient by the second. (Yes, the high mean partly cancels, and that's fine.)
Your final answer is 0.043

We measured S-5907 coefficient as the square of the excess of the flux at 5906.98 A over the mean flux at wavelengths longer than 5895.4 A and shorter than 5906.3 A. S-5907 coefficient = 6.2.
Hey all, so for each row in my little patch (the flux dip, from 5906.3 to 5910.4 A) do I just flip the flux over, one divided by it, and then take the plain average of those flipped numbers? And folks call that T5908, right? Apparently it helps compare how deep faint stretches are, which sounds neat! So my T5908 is 0.121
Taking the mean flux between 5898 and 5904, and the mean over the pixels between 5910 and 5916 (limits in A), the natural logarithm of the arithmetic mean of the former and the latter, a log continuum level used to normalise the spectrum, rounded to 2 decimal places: 2.28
